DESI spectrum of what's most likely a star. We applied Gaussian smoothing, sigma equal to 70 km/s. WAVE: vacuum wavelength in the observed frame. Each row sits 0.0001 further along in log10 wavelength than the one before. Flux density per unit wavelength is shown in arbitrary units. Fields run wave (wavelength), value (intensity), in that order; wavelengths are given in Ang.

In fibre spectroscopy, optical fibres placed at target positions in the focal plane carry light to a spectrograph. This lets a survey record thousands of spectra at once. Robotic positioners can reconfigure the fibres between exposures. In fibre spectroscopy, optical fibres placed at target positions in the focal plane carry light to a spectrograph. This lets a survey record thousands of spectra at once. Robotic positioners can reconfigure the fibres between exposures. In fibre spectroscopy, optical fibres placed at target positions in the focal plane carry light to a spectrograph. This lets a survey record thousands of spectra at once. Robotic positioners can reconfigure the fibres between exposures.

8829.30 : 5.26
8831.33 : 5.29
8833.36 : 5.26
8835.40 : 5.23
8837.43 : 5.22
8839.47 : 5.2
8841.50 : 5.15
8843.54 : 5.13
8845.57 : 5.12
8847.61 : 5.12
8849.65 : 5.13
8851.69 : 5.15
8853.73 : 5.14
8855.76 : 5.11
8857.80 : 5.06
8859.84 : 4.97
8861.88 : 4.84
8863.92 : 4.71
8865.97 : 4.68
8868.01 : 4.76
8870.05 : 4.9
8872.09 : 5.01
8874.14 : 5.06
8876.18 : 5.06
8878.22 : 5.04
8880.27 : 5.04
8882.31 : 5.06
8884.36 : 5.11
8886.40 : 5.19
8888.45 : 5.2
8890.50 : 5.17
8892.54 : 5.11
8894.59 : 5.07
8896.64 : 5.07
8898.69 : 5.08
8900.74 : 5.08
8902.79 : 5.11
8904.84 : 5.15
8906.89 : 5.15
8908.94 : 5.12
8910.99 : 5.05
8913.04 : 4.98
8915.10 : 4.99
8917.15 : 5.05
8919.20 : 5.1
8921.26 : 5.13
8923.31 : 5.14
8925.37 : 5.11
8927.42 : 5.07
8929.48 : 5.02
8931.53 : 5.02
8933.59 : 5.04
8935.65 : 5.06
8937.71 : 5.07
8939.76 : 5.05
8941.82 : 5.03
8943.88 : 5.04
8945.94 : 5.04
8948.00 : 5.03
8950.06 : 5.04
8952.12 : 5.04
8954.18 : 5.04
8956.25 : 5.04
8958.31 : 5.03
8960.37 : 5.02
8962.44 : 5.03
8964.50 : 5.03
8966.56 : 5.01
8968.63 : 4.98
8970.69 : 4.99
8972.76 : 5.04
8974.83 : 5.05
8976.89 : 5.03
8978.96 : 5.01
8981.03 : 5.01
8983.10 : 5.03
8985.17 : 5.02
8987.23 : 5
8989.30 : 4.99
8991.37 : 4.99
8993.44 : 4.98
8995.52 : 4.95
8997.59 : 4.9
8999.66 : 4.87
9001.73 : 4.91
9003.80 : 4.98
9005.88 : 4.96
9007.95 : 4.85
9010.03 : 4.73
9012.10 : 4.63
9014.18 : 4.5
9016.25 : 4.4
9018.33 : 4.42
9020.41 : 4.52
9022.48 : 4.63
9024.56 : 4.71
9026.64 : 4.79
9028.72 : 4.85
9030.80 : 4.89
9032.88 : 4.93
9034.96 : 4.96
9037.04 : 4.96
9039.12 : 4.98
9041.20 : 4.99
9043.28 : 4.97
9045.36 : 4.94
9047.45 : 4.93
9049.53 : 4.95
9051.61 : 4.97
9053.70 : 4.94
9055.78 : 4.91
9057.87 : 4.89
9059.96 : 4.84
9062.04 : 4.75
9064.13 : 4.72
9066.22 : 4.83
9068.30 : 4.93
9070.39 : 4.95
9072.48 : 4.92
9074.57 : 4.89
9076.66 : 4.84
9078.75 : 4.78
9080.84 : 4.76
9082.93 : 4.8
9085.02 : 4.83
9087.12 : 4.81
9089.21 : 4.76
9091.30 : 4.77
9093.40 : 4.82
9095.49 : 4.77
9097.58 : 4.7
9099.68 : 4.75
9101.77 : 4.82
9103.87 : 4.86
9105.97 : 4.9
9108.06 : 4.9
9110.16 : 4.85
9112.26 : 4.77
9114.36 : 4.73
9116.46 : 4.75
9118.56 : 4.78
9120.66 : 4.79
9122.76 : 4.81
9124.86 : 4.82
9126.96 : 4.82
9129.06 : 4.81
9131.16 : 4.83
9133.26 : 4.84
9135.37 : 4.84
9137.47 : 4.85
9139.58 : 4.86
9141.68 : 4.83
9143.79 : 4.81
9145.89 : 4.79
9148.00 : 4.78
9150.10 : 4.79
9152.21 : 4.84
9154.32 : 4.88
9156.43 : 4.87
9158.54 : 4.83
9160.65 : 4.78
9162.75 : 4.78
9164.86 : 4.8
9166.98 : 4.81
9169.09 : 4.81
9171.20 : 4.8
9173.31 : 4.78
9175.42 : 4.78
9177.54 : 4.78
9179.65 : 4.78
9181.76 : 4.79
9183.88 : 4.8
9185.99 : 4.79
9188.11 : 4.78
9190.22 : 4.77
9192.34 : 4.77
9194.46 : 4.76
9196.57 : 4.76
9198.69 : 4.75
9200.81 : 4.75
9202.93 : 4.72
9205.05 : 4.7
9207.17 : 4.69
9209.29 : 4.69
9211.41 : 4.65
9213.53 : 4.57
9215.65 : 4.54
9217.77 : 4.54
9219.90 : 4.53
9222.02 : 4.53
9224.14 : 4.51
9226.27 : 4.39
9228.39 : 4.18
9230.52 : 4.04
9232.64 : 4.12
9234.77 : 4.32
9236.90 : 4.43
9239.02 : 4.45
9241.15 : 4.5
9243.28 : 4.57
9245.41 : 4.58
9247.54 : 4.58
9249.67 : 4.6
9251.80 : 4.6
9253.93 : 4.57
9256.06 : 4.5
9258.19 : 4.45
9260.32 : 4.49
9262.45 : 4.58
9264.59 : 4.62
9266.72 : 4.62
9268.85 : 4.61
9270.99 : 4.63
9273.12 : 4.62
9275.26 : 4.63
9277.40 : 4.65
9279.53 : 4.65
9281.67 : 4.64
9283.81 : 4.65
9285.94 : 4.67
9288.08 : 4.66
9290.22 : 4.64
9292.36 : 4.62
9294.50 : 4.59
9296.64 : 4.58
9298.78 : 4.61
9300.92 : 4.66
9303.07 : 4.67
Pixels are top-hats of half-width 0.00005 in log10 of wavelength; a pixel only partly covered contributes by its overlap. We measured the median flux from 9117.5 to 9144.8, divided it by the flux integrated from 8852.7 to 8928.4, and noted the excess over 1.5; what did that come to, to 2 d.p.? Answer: -1.49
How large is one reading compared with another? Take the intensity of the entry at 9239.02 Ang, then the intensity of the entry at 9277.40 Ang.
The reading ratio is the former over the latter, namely 0.96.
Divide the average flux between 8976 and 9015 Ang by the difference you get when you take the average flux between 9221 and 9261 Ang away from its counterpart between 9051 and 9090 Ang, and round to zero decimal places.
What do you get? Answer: 12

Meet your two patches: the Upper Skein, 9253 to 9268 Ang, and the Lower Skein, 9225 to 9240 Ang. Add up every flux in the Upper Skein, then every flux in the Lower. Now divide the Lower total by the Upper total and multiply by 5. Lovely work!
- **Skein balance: 4.70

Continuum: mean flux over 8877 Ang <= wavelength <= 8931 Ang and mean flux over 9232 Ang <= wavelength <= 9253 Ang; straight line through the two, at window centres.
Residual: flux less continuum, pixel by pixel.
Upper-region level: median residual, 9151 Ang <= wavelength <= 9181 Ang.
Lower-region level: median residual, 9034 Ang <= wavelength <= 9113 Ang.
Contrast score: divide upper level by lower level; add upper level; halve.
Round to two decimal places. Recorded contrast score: 1.15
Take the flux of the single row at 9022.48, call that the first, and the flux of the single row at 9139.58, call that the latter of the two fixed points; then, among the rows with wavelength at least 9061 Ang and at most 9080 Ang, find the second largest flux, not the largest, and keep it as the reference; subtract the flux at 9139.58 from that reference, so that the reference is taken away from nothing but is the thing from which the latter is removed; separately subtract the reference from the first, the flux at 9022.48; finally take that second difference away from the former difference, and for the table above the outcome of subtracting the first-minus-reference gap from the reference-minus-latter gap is 0.37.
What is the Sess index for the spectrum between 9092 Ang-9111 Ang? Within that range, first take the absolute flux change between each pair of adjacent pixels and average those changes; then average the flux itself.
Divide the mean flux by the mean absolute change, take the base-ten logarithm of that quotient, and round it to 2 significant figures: 2.0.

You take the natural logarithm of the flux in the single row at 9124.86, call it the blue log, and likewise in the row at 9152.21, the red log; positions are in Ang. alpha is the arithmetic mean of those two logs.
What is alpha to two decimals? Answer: 1.57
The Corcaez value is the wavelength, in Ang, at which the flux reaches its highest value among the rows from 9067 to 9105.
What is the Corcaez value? 9070.39 Ang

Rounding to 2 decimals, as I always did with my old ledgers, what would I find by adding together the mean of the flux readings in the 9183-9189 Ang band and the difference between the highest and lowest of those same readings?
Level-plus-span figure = 4.81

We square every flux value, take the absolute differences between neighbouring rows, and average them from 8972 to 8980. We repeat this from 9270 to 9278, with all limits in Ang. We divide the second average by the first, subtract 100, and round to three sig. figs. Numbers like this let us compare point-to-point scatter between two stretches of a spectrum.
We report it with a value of -99.3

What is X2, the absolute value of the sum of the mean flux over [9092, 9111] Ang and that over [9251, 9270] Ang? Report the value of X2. 9.38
